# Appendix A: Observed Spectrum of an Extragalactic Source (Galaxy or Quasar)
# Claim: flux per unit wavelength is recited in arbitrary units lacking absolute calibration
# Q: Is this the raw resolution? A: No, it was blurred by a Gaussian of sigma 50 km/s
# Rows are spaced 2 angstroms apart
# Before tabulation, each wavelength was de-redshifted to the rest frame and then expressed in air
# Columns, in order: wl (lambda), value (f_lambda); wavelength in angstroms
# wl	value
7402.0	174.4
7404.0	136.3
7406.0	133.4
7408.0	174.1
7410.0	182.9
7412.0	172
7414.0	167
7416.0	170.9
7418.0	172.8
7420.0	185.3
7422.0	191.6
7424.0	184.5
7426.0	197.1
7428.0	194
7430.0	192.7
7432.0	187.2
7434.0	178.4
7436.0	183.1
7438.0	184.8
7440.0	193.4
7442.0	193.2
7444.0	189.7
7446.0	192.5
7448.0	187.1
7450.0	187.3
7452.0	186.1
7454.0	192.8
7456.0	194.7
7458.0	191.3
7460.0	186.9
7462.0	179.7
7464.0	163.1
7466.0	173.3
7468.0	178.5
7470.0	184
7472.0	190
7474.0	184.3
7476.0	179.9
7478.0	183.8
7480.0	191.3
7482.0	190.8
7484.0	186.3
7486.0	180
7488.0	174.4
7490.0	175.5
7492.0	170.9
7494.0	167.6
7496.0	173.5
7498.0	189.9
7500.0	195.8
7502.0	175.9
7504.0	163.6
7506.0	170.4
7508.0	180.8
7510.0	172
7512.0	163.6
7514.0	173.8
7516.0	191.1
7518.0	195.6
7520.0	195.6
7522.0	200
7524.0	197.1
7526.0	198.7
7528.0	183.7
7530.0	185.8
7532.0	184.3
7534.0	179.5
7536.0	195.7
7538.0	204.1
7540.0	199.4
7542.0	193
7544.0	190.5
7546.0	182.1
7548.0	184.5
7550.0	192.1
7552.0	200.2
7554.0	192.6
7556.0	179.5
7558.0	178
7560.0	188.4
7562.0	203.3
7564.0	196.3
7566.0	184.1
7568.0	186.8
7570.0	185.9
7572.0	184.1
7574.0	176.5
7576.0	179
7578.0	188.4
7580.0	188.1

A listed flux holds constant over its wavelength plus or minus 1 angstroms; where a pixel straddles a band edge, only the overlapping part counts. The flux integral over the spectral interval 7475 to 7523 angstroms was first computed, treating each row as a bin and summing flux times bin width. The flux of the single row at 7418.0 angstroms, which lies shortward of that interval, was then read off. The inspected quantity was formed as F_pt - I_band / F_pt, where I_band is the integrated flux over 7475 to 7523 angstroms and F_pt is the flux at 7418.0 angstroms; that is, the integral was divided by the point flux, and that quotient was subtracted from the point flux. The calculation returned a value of 123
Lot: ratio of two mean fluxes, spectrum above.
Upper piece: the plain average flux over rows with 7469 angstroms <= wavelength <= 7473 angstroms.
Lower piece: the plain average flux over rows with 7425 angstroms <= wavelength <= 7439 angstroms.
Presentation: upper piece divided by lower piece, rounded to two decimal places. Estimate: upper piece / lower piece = 0.99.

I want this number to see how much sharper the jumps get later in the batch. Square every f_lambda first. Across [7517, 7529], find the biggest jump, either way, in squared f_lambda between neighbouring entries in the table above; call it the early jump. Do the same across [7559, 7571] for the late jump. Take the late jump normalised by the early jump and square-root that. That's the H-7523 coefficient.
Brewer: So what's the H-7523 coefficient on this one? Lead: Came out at 1.0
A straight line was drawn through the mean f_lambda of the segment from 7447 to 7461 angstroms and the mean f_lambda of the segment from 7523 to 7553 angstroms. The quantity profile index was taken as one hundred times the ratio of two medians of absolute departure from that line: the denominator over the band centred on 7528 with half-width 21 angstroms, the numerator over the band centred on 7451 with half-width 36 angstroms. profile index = 57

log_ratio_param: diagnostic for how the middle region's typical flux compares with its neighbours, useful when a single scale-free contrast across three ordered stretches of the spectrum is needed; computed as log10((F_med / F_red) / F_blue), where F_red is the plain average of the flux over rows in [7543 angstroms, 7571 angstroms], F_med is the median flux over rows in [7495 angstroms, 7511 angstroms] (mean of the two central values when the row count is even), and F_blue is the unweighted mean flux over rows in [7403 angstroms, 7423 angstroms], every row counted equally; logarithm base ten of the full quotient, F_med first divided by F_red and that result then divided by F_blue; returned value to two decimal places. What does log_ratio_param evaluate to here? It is -2.26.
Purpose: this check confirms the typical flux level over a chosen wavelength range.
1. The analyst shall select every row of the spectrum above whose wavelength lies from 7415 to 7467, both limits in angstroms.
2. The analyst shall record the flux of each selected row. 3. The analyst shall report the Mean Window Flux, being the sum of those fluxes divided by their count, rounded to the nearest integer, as 186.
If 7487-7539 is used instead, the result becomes 183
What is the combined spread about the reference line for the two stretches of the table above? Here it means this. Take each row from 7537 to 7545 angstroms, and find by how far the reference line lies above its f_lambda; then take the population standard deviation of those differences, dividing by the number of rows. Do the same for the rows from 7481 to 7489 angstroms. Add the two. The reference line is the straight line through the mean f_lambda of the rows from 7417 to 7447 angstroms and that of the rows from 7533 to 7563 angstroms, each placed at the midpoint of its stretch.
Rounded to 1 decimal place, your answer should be 11.7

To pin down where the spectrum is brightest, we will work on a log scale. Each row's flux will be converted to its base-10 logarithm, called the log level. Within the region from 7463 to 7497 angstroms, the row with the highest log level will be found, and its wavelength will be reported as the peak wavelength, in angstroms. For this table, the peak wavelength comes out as 7480.0 angstroms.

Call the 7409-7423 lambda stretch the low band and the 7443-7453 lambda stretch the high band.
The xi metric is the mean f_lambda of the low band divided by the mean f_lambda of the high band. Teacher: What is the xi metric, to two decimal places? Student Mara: 0.94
